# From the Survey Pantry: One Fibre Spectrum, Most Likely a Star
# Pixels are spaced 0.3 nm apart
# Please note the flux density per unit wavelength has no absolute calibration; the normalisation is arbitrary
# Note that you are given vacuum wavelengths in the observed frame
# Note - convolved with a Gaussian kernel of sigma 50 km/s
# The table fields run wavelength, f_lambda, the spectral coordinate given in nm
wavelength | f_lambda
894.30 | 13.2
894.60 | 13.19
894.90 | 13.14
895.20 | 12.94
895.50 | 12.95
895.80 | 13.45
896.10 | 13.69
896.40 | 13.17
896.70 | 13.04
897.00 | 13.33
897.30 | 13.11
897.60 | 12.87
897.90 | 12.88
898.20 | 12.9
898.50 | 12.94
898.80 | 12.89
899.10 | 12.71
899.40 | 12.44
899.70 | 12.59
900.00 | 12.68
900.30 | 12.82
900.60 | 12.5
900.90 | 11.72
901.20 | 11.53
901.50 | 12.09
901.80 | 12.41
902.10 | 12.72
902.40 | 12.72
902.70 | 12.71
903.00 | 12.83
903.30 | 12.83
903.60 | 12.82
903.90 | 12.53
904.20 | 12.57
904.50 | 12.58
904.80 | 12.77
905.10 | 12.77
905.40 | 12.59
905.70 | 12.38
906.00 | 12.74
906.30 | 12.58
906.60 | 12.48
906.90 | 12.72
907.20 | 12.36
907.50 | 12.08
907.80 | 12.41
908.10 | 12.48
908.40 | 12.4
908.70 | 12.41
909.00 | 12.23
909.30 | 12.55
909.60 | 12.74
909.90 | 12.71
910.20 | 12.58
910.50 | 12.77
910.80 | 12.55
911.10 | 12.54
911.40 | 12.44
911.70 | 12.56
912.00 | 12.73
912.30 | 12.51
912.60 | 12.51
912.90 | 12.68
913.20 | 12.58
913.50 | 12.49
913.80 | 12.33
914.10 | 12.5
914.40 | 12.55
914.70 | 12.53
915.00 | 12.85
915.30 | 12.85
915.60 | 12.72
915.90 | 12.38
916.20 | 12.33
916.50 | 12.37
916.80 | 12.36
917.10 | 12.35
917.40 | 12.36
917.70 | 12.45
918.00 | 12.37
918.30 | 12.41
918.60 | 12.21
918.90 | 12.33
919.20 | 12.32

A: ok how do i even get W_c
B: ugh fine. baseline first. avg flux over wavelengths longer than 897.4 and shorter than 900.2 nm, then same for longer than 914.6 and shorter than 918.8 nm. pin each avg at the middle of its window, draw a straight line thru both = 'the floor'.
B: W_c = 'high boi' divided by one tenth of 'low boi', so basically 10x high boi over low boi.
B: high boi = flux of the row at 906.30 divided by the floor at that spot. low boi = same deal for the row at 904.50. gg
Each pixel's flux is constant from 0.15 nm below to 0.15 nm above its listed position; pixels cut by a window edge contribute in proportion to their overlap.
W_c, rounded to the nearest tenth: 10.0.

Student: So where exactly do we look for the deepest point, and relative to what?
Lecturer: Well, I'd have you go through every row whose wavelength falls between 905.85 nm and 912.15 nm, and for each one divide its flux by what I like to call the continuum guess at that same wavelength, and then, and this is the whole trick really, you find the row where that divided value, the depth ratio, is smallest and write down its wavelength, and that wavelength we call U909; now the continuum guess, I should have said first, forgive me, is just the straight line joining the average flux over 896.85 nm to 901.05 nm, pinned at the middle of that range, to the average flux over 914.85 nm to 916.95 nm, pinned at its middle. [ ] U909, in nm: 907.50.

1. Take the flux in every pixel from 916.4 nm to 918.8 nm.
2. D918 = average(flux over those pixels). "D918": 12.4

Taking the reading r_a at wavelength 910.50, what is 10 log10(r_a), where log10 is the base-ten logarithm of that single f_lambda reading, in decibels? 11.1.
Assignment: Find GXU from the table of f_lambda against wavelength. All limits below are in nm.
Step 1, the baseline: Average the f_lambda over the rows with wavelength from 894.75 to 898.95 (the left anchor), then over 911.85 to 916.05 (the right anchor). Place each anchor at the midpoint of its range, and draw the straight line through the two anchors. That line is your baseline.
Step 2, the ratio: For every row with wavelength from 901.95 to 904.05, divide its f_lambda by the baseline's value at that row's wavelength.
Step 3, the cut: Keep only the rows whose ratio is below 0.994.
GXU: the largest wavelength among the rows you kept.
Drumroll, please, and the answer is 903.90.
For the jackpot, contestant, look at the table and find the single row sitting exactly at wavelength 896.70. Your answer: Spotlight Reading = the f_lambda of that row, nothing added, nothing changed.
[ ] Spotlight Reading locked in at 13.04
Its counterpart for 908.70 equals 12.41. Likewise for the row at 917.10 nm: 12.35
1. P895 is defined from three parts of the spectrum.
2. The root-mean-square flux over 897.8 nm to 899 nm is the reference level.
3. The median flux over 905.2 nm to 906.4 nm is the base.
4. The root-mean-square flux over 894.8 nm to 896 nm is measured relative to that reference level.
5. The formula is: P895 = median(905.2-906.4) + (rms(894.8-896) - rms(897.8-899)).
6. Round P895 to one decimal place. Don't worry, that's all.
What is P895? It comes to 12.8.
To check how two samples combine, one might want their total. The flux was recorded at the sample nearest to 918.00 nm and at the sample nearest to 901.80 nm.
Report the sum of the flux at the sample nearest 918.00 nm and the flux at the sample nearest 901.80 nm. 24.8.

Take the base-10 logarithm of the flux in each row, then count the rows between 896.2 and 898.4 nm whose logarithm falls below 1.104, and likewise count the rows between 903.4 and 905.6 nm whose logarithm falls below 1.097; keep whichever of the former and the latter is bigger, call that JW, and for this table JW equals 0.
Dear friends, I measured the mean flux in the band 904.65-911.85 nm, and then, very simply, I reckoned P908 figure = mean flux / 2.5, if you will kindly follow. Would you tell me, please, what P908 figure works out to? 5.01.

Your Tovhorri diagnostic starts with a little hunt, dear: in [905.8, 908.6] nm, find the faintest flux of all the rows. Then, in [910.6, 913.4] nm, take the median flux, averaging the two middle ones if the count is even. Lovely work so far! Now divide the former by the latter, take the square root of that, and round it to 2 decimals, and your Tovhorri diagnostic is 0.98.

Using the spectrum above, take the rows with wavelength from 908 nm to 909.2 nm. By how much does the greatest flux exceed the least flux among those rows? 0.25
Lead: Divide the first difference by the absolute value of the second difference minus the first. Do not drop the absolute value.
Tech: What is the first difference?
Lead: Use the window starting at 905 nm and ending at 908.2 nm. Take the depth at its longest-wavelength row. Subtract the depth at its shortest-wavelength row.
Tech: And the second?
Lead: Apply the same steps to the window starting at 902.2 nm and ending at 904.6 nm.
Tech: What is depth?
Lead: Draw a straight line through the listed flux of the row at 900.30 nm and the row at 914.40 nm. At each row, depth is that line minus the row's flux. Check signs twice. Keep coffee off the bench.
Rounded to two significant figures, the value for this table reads 1.8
